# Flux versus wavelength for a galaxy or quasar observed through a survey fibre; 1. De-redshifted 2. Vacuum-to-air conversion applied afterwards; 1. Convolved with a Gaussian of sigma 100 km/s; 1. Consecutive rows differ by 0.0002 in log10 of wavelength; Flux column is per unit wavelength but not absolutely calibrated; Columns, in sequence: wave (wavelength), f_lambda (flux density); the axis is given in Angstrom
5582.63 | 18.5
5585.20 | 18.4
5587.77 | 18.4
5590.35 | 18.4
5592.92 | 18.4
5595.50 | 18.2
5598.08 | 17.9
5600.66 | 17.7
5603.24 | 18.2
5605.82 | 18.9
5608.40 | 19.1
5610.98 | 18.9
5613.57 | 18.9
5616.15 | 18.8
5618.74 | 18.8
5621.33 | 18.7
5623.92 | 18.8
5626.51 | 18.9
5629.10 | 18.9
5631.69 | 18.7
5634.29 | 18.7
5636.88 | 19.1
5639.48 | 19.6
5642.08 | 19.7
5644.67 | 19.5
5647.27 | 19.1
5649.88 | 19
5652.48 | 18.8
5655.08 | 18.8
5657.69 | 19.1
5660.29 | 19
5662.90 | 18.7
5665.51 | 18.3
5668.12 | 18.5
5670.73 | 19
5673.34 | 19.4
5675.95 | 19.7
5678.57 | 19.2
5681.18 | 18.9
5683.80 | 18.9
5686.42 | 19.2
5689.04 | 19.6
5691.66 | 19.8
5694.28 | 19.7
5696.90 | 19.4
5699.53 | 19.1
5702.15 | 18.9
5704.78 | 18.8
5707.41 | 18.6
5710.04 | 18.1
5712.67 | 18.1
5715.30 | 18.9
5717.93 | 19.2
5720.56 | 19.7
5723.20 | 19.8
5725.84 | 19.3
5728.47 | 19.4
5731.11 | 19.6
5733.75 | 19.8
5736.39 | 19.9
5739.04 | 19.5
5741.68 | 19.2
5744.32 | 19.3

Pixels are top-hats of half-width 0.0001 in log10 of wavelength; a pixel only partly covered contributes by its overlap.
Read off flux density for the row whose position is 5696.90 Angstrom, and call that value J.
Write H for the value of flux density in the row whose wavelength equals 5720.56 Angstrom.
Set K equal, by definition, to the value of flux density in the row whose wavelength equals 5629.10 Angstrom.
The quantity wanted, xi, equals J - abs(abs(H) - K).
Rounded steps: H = 19.7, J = 19.4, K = 18.9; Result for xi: 18.6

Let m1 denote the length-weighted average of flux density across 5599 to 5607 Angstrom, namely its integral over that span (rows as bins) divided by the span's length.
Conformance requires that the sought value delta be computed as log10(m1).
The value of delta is 1.26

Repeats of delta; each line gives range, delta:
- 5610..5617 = 1.28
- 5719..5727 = 1.29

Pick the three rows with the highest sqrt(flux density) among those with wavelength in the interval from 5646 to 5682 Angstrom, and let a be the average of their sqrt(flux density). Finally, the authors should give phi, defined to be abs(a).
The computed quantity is 4.41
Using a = 4.41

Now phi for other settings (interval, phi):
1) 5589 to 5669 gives 4.43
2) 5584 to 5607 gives 4.31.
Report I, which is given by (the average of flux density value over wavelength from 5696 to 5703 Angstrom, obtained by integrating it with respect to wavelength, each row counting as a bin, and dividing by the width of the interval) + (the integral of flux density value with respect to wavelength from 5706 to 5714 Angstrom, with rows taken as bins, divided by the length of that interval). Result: 37.4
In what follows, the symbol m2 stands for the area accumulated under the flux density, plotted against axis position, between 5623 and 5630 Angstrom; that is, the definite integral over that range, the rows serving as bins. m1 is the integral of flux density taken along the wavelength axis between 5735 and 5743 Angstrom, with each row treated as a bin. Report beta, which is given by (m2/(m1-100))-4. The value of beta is -1.65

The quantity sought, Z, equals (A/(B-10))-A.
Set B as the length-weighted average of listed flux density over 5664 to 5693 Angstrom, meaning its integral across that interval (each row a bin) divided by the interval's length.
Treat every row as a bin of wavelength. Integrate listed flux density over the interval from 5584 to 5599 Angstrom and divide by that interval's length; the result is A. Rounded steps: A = 18.3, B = 19.1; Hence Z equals -16.3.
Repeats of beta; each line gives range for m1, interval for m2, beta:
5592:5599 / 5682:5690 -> 1.67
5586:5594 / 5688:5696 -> -0.66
